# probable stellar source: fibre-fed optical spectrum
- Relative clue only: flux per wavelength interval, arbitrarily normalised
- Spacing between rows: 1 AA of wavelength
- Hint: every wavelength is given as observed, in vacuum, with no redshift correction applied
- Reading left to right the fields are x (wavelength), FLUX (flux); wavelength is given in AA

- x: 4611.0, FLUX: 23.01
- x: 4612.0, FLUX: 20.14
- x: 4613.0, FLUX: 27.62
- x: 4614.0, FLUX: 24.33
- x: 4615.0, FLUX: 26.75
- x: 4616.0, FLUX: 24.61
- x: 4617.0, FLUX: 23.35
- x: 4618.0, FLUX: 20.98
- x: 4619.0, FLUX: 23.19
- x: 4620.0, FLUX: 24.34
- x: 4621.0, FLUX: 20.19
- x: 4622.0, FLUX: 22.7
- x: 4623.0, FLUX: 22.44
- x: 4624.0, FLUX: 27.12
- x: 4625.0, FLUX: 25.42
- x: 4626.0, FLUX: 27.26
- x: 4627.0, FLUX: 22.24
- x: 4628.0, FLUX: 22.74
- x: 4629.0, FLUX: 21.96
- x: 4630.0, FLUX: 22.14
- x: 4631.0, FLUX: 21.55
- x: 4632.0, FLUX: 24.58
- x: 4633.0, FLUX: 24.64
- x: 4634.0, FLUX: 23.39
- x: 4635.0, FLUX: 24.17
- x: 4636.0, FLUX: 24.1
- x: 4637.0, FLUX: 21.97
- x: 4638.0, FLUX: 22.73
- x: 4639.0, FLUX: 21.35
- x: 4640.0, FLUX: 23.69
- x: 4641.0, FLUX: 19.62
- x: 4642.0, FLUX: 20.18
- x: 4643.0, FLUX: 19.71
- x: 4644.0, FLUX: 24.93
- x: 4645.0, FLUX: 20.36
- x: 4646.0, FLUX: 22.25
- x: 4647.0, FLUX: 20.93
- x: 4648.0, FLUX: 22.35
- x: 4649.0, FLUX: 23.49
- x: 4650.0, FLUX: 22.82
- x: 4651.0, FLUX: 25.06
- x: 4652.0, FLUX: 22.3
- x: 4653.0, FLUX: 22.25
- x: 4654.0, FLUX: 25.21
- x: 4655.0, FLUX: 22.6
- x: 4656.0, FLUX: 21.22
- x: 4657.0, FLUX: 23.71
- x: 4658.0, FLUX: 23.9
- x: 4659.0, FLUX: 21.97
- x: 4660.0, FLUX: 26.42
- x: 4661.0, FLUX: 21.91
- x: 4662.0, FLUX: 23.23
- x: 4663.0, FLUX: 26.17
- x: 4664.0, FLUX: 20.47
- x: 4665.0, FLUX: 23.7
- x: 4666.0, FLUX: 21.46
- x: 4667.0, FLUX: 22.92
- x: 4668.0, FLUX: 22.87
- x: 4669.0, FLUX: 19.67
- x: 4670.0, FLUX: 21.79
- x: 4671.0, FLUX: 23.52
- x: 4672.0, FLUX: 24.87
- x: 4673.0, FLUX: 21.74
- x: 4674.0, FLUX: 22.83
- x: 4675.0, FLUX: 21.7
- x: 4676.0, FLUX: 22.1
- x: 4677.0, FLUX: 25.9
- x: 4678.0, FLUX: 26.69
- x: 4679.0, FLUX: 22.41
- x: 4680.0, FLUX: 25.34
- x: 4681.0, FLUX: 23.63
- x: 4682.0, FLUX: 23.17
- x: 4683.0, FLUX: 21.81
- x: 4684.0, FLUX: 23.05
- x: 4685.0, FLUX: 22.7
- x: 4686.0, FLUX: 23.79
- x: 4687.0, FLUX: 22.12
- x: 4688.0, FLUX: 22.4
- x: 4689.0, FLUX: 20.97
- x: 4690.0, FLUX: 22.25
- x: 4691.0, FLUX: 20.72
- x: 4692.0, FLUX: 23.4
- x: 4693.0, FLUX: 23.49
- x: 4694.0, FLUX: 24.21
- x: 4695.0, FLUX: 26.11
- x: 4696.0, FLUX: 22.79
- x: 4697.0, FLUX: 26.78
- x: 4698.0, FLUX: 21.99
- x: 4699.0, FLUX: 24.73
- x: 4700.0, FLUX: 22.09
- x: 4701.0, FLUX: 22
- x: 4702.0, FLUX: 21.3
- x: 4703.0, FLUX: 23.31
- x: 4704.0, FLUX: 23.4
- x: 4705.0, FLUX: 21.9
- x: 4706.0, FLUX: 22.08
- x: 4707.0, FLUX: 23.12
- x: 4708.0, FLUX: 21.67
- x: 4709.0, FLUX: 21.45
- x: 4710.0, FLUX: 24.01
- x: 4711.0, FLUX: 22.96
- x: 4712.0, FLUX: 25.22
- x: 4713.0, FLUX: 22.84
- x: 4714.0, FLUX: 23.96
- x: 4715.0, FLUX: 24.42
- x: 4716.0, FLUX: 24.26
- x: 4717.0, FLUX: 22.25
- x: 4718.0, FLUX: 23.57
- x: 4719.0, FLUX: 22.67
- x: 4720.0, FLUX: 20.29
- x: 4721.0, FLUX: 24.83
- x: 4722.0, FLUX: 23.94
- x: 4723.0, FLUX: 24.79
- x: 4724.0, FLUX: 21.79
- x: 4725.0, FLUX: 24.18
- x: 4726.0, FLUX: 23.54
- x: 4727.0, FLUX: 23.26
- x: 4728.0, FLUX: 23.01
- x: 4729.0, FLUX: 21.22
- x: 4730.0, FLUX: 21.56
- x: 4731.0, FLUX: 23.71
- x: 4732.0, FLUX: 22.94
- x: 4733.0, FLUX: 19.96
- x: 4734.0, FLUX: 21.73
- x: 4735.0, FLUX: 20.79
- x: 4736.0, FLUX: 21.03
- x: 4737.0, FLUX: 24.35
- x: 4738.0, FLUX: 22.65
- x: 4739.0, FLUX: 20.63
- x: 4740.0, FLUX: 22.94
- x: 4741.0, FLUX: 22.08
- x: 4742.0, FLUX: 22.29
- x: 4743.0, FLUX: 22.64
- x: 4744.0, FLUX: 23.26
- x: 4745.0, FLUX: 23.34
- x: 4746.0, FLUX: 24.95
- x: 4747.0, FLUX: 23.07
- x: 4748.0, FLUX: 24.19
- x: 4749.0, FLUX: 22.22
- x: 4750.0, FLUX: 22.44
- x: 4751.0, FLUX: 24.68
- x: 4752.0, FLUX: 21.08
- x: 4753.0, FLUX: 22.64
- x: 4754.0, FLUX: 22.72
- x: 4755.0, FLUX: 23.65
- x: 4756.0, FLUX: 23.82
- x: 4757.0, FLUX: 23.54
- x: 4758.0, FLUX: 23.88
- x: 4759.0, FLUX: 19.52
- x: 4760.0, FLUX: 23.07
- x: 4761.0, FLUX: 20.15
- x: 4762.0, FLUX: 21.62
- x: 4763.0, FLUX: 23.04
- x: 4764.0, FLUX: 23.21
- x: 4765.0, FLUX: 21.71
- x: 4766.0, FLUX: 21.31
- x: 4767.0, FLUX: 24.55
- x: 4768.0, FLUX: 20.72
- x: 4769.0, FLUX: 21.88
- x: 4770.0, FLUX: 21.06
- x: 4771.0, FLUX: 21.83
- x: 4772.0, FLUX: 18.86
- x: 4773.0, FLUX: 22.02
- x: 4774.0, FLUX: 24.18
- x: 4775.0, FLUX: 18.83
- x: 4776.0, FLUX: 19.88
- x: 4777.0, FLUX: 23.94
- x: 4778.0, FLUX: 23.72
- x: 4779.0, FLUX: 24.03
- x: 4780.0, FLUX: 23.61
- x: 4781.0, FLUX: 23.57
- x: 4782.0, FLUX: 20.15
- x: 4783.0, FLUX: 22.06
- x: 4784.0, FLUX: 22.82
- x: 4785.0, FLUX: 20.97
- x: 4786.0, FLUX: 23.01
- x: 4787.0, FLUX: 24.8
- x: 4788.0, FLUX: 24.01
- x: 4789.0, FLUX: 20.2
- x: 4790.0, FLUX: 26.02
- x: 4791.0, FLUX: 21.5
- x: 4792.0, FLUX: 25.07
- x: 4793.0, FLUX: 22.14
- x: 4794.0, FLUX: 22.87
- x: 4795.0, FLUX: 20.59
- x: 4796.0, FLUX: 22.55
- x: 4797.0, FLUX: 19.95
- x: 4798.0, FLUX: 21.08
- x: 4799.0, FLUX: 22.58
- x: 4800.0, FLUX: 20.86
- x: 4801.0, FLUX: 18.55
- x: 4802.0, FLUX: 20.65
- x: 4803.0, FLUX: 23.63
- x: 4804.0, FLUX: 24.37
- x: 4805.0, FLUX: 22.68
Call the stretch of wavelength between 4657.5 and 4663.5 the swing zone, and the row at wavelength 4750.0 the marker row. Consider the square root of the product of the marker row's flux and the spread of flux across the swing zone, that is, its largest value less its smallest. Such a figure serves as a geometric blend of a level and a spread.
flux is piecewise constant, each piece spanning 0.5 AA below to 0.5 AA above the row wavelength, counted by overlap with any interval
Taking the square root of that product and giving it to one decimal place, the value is 10.1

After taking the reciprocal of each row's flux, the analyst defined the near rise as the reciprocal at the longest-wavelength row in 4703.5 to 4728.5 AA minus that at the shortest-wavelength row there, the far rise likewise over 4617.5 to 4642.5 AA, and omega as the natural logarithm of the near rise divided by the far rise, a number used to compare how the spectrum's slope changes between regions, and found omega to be -1.0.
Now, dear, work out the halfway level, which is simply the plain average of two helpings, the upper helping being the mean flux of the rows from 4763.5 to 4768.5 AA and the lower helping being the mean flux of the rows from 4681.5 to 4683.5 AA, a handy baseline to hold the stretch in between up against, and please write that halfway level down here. 22.4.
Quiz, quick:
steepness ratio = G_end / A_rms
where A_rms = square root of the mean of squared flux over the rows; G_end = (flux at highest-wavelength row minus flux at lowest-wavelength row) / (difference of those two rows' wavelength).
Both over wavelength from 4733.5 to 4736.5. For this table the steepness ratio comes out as -0.017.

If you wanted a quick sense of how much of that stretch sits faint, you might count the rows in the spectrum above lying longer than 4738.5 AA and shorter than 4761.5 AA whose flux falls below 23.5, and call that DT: 16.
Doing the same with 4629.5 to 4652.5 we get 16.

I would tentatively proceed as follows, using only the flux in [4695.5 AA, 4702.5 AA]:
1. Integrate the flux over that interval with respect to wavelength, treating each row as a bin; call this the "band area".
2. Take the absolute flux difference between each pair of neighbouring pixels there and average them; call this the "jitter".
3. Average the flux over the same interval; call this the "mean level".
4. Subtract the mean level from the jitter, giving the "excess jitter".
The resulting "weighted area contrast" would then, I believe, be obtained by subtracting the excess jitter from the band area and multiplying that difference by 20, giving 3646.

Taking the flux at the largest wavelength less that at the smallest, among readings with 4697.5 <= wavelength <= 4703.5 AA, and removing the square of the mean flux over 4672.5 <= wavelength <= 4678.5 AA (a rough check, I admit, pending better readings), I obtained -551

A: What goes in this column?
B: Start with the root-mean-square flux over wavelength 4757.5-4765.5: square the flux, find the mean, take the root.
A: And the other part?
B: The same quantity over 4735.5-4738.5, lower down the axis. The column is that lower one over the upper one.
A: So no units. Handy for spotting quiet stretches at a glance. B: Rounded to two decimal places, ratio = 1.03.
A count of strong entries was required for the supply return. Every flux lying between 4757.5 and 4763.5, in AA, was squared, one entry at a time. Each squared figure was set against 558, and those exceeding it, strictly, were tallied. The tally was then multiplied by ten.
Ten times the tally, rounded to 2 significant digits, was 10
